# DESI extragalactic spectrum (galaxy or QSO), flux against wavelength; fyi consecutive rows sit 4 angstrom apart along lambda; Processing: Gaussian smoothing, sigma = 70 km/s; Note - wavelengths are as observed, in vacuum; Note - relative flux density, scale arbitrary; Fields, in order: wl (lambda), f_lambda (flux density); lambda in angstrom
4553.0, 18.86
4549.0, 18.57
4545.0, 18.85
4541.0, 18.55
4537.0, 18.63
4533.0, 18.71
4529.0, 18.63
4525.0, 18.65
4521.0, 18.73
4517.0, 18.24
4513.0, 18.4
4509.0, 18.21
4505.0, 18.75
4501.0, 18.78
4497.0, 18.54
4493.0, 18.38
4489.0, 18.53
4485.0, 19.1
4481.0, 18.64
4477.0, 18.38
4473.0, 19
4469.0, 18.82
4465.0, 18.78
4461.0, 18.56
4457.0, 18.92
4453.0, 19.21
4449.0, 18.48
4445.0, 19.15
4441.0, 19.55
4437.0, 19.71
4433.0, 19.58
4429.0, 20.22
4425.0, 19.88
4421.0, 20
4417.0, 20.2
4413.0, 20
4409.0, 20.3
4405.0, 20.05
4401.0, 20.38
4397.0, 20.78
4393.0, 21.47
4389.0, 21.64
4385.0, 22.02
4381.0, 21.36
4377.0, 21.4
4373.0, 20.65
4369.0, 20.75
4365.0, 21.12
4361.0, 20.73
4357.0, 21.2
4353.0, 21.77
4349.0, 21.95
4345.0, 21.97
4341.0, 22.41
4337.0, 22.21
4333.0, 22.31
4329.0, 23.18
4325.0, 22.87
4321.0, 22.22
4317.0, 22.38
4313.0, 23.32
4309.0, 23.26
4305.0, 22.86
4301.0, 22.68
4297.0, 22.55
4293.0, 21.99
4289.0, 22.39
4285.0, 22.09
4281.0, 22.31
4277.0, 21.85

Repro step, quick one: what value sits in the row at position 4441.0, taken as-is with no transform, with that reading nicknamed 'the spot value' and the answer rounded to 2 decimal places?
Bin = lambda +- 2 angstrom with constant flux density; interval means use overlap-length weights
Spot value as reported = 19.55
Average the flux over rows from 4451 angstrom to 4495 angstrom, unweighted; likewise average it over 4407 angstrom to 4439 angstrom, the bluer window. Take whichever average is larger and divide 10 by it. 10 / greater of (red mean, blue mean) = 0.50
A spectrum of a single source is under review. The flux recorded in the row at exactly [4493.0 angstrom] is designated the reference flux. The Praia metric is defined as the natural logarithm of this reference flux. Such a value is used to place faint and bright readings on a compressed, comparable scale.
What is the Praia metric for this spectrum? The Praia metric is 2.91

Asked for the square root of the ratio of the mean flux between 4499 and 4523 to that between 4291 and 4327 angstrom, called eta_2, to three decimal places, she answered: 0.904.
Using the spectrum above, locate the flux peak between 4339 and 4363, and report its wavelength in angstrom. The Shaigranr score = 4341.0 angstrom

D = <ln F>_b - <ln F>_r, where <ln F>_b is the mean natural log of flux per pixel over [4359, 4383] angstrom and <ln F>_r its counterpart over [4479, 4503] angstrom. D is 0.12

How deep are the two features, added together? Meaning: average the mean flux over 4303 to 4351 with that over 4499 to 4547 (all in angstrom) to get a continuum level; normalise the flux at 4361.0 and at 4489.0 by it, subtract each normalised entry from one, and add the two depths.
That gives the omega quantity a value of 0.09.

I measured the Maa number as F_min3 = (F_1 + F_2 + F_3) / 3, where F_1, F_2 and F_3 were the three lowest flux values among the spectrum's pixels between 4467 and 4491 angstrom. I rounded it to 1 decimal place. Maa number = 18.5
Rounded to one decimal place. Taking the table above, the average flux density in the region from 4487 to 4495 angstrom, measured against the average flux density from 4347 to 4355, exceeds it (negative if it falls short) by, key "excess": -3.4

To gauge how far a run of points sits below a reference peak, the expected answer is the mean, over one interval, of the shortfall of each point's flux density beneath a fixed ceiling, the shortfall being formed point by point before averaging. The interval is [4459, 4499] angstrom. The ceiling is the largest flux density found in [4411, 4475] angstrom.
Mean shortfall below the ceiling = 1.5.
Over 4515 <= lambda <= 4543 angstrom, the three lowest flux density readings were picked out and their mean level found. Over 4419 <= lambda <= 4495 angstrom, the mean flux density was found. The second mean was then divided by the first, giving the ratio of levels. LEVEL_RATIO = 1.03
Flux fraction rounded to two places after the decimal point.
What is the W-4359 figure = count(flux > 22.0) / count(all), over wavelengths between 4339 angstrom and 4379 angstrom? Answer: 0.10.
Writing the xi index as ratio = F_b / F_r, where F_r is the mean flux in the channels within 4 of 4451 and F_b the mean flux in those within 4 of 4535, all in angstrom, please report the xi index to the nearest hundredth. 0.99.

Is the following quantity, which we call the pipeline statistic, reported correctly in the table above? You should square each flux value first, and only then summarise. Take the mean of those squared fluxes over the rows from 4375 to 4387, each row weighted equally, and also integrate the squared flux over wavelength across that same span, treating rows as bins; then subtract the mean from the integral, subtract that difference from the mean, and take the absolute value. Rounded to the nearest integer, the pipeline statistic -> 4664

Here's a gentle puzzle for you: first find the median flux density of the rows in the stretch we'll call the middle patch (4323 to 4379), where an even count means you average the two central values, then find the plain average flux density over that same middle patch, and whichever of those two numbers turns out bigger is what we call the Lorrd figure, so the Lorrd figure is 21.9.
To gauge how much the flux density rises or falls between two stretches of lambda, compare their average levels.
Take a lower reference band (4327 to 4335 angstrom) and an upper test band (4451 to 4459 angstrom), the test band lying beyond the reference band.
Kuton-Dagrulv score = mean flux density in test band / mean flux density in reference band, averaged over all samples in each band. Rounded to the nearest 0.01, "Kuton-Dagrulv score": 0.84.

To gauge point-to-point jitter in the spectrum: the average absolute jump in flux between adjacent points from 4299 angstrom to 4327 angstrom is 0.40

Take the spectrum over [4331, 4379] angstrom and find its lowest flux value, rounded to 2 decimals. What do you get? 20.65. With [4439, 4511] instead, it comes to 18.21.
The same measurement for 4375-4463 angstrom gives 18.48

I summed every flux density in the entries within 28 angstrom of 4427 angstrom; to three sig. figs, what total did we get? 277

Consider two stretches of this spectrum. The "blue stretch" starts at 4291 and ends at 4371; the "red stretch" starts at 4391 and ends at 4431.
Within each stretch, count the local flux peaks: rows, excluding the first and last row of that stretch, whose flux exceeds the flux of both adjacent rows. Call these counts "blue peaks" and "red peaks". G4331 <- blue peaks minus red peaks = 2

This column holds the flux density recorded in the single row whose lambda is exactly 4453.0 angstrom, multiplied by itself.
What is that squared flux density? 369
